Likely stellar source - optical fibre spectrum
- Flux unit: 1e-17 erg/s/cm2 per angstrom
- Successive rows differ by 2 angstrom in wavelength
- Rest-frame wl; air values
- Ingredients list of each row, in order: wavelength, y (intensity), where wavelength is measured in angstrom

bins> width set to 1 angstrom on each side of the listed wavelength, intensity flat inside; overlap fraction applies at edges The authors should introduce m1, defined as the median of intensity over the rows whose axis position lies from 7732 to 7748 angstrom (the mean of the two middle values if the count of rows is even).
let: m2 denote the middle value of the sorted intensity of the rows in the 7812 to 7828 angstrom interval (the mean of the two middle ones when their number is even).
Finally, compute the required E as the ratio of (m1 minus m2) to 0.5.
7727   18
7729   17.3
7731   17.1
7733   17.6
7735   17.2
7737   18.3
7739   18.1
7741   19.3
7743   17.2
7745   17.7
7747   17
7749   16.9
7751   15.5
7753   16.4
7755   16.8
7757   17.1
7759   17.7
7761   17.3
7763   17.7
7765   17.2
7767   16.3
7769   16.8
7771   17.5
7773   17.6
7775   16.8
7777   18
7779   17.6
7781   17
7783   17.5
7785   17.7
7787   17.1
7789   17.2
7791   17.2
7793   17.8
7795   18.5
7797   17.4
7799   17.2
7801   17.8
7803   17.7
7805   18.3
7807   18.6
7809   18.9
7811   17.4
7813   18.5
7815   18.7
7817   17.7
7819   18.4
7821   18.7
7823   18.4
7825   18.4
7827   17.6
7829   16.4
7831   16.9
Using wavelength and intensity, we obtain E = -1.5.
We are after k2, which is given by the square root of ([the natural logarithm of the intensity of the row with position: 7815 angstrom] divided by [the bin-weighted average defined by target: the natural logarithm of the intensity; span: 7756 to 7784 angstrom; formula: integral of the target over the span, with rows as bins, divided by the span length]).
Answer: 1.01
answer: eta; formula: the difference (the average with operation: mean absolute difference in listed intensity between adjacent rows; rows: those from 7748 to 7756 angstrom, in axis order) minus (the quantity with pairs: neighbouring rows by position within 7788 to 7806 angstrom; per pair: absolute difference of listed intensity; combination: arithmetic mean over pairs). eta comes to 0.4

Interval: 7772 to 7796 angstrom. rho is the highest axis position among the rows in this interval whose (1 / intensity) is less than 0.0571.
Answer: 7795 angstrom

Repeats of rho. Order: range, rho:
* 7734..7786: 7785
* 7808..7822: 7821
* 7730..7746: 7745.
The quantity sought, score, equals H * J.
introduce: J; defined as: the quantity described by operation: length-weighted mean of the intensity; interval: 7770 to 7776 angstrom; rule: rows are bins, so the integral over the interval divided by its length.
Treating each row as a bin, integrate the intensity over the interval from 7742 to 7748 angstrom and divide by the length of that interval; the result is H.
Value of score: 299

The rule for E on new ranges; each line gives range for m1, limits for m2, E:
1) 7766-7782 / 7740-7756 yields 0.6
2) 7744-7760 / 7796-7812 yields -1.6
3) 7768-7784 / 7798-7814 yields -1.1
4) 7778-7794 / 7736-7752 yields -0.2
